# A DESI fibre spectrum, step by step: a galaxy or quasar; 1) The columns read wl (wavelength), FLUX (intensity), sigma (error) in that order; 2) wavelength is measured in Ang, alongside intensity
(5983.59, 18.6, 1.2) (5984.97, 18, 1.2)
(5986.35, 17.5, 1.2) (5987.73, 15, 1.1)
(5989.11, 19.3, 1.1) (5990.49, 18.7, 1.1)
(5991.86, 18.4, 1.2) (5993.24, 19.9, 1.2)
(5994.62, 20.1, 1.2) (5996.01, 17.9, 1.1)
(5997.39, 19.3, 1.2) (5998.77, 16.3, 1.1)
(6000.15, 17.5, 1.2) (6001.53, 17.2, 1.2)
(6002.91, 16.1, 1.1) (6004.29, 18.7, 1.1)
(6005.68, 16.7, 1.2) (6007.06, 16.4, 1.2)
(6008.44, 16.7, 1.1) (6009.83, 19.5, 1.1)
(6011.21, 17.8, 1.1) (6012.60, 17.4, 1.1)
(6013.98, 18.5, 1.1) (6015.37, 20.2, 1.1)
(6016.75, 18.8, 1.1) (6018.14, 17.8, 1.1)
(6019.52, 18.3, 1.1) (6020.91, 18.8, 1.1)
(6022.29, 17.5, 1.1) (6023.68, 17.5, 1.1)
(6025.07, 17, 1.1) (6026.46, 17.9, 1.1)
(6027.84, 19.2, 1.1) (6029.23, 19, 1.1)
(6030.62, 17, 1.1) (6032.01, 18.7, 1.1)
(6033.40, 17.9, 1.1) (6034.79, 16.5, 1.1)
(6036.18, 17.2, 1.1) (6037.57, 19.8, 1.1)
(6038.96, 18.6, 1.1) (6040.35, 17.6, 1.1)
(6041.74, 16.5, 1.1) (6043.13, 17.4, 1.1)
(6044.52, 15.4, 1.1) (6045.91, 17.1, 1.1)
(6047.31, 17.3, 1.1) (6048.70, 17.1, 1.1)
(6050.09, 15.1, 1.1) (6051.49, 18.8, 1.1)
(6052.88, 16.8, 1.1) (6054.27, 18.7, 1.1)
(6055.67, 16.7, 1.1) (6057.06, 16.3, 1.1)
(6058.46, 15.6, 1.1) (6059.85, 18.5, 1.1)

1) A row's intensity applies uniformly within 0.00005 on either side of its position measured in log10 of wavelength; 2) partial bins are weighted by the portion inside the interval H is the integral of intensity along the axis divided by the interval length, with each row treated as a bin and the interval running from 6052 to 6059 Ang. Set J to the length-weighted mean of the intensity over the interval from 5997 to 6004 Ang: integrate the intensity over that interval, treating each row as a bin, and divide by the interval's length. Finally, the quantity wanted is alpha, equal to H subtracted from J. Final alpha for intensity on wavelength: 0.4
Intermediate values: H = 16.9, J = 17.3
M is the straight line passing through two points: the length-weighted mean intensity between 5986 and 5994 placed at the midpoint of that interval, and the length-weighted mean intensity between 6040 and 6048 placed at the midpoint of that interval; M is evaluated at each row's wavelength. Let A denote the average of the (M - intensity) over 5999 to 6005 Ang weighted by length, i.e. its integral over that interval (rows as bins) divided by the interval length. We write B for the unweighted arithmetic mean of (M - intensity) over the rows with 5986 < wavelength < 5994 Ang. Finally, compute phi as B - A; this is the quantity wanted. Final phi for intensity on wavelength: -0.5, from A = 0.60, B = 0.1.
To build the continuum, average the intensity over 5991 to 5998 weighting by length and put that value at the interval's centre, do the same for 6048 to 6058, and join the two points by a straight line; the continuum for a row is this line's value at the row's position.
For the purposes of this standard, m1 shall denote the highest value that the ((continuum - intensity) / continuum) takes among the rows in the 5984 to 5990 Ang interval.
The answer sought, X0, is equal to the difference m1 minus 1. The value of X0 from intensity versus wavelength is -0.78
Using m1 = 0.22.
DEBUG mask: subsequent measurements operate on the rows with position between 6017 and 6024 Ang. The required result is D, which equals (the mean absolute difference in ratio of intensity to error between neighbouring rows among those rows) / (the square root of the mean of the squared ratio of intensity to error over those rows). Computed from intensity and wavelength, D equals 0.032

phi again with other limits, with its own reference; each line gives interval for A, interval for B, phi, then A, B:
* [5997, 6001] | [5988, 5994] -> -1.3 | 0.41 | -0.9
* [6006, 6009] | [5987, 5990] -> -0.1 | 1.20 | 1.1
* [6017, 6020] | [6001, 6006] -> 1.3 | -0.66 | 0.7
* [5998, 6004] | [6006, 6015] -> -1.0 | 0.98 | 0.0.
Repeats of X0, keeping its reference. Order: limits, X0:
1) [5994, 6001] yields -0.86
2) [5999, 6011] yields -0.86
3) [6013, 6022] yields -0.97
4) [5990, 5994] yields -0.96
